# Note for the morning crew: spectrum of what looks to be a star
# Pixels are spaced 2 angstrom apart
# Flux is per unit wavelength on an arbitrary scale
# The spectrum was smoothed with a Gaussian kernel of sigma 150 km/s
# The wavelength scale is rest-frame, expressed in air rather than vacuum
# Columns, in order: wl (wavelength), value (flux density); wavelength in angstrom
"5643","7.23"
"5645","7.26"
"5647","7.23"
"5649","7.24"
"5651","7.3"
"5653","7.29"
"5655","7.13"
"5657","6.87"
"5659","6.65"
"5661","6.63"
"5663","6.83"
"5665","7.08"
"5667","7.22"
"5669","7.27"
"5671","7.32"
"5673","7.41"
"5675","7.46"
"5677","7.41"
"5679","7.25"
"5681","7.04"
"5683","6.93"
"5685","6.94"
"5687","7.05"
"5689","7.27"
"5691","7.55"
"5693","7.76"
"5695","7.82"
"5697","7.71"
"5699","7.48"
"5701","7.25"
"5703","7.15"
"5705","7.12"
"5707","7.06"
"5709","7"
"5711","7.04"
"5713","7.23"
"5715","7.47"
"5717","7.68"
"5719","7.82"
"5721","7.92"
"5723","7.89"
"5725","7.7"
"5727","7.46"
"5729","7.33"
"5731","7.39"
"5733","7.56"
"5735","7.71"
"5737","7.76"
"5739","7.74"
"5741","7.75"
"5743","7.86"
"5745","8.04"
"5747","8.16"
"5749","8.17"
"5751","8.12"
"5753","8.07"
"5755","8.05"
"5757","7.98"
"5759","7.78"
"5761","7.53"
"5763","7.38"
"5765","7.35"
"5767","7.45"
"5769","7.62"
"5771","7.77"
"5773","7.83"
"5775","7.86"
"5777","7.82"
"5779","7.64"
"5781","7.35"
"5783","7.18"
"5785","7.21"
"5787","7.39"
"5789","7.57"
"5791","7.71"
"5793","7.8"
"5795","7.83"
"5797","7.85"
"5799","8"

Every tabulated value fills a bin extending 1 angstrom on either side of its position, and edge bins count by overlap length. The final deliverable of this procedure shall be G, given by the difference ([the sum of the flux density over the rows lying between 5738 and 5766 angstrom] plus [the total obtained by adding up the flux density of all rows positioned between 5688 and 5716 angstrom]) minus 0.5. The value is 212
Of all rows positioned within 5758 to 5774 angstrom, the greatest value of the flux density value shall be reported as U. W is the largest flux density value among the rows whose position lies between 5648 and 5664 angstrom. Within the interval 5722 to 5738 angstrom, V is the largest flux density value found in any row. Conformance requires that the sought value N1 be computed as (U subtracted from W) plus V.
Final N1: 7.4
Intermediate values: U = 7.83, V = 7.89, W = 7.3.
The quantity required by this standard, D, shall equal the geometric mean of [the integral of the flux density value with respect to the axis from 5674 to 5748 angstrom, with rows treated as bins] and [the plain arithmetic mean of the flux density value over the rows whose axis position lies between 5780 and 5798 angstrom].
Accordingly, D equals 64.6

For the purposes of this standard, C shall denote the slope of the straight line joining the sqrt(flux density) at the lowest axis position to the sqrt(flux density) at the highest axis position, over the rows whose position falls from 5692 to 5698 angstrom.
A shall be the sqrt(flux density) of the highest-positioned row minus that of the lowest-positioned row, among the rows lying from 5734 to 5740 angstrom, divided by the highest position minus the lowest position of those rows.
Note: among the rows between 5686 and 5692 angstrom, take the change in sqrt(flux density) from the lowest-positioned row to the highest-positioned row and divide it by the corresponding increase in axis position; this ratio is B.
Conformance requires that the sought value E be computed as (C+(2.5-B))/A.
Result 1834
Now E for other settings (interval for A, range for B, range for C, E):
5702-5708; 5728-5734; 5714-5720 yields -594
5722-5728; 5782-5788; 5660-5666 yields -129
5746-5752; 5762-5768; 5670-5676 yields -1428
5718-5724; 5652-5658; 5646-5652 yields 808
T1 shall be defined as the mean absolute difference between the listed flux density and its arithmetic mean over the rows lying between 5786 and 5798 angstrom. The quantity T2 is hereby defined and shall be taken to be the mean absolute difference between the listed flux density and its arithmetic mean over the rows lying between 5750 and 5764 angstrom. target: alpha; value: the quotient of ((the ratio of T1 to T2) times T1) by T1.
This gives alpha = 0.59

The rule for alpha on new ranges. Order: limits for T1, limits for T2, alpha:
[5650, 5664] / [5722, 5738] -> 1.47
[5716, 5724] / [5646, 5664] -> 0.32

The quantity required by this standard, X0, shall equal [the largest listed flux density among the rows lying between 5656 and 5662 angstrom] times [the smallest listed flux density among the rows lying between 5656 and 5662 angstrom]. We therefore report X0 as 45.5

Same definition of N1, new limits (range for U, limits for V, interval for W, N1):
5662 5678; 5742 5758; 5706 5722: 8.6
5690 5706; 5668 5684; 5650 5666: 6.9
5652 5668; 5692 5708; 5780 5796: 8.4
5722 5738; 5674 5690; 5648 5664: 6.9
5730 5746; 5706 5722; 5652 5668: 7.2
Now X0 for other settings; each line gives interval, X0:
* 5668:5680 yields 54.1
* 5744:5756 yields 65.7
